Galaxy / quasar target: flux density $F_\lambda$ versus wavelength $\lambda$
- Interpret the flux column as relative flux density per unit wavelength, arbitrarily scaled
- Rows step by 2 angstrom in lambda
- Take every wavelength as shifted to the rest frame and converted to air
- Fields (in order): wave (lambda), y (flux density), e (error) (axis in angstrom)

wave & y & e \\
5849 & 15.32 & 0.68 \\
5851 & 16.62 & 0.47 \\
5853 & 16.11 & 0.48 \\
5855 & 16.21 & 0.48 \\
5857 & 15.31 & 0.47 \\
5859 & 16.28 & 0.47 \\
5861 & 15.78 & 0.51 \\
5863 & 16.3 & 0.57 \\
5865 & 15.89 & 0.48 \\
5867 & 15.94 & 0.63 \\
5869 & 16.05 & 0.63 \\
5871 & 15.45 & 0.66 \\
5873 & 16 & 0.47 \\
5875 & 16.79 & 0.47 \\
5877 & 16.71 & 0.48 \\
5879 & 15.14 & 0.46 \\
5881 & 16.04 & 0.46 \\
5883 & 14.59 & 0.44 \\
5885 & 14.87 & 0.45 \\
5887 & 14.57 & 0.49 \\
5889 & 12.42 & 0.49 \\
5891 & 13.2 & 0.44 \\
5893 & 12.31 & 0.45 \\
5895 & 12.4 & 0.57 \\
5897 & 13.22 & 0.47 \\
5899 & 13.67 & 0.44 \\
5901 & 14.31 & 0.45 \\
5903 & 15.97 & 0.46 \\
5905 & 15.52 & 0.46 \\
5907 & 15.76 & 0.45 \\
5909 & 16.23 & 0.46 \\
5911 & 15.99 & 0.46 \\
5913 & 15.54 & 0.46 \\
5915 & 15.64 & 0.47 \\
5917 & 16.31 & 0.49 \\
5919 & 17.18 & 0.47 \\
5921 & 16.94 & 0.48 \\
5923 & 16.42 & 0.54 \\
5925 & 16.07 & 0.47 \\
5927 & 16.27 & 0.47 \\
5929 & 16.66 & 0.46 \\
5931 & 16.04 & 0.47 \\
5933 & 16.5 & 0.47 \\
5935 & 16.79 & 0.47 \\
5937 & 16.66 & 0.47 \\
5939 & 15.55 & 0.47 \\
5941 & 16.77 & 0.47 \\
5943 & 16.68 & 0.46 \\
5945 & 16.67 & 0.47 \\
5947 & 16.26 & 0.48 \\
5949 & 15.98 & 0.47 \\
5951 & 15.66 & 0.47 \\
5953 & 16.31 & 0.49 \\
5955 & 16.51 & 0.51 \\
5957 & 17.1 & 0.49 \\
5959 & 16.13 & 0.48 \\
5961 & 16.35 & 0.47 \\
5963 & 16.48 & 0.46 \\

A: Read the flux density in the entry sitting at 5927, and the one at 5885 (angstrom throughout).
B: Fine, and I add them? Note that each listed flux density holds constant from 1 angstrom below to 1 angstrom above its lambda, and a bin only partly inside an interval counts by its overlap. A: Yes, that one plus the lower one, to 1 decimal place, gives 31.1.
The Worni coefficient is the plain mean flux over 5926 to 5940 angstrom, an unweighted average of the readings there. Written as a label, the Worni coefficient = 16.4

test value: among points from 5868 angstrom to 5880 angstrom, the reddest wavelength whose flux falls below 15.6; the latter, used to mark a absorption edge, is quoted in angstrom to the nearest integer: 5879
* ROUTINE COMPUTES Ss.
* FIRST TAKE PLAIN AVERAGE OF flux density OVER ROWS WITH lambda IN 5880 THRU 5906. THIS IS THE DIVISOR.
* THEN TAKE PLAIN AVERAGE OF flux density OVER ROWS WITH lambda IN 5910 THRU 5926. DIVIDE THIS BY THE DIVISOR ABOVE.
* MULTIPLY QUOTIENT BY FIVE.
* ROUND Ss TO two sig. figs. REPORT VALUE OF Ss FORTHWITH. 5.8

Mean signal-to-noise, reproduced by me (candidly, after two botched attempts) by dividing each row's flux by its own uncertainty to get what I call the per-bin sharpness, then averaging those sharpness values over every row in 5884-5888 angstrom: 31.4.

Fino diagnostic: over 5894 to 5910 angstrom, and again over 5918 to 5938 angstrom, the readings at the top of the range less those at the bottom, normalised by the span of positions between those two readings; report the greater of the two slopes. 0.27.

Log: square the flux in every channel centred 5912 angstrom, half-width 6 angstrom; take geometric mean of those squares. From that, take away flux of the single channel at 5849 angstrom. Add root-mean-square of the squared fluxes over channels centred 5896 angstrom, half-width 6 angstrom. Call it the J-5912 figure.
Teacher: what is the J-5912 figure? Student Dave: 413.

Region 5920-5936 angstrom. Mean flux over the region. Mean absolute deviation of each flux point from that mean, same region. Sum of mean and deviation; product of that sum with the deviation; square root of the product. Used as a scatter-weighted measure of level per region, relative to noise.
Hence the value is 2.1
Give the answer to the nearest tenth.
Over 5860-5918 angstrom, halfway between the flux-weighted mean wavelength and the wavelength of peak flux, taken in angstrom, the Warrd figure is 5881.9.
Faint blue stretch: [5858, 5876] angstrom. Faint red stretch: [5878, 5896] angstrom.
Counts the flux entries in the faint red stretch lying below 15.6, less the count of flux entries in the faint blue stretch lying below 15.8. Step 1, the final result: 6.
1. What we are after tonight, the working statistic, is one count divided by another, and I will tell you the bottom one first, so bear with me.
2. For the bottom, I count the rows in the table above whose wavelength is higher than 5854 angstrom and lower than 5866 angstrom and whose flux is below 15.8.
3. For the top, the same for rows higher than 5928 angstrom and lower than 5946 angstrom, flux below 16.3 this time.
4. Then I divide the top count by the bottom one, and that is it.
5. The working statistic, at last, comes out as 1.0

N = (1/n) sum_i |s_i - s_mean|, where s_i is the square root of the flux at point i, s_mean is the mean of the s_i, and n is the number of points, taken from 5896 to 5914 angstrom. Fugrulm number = 0.122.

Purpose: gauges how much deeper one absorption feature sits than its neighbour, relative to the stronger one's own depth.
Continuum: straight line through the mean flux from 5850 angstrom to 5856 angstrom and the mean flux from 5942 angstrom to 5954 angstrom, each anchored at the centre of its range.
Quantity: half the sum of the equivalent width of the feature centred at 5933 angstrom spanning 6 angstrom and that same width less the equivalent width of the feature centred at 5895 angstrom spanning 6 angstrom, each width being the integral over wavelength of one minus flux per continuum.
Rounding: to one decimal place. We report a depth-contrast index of -0.7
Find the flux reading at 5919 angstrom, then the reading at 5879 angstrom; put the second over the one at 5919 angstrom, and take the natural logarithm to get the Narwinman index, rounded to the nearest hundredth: -0.13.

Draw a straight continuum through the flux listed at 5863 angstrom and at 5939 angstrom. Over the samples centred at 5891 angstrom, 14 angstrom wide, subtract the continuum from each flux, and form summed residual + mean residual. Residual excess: -22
